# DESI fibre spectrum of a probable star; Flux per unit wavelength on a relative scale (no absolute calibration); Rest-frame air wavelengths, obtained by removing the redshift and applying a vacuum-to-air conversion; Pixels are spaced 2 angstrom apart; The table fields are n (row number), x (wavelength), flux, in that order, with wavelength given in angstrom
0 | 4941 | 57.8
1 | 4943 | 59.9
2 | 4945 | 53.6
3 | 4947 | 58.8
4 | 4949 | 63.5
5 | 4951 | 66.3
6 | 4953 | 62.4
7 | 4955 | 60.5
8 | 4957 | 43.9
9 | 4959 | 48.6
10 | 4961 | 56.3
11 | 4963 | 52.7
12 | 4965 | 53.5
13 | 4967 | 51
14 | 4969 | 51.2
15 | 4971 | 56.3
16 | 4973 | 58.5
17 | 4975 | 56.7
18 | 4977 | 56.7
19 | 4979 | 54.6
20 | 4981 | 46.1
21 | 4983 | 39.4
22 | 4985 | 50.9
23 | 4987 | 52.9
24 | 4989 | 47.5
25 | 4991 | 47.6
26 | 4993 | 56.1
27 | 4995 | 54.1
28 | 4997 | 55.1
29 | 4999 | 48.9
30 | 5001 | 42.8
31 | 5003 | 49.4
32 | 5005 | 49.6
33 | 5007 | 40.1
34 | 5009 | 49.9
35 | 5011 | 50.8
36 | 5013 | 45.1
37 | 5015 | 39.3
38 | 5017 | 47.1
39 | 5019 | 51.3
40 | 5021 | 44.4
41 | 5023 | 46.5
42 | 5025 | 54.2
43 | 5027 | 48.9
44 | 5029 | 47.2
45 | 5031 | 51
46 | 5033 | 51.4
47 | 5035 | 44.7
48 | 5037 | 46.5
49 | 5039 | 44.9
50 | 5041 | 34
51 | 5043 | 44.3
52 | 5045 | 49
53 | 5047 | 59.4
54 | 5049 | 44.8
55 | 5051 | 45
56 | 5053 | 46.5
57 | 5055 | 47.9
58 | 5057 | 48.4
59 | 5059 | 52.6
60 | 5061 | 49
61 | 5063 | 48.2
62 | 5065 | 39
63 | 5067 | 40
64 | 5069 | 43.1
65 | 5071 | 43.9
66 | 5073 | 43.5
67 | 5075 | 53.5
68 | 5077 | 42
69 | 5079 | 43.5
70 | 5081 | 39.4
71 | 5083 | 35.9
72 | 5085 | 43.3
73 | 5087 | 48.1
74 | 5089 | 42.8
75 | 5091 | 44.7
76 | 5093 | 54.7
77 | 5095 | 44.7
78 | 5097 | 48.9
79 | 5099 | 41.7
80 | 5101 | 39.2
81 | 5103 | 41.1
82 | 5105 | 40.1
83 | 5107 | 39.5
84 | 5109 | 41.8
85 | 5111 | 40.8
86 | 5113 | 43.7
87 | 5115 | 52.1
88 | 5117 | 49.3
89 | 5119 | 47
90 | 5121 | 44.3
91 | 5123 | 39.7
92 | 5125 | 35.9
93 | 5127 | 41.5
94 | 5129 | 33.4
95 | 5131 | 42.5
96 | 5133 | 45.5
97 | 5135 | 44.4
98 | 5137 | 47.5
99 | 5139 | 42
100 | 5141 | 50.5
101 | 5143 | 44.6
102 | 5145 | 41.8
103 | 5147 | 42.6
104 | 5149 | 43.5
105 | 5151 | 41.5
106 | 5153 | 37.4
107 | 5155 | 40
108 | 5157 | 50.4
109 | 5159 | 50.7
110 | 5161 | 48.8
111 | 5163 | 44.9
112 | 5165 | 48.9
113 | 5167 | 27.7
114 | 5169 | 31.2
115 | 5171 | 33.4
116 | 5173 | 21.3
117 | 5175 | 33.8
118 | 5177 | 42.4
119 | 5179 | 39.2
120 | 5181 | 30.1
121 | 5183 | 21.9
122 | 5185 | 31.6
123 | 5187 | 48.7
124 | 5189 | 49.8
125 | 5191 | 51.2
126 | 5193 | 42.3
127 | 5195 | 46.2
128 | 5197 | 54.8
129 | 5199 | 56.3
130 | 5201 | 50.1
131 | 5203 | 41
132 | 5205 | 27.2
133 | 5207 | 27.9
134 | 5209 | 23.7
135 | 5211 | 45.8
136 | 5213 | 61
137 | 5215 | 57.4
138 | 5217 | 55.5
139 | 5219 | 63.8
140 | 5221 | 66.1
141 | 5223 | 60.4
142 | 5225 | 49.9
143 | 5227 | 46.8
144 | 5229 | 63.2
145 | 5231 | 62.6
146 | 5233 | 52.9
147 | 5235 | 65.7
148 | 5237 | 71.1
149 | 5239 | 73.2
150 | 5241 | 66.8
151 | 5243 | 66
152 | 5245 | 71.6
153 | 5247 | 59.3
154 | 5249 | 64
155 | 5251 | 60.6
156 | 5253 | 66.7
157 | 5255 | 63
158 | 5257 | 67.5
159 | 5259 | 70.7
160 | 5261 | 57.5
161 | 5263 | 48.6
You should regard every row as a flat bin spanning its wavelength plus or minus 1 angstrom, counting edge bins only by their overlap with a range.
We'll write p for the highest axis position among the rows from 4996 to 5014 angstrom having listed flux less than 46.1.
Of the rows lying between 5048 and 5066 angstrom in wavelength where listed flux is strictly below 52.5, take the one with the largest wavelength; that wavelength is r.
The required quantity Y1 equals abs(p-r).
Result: 52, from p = 5013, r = 5065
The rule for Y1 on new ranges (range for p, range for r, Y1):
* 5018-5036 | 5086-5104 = 68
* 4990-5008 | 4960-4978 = 38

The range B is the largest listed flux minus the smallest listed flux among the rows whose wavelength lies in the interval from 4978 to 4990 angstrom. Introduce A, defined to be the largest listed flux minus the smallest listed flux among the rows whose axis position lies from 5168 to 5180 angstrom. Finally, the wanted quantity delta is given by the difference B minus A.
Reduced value -6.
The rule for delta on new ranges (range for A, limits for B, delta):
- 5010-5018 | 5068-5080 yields 0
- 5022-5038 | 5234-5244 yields -2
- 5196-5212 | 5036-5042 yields -20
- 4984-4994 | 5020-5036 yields 1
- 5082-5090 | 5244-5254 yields 0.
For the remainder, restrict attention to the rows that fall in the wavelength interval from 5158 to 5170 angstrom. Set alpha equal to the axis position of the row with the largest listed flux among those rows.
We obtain 5159 angstrom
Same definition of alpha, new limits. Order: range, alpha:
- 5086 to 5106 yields 5093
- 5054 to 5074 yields 5059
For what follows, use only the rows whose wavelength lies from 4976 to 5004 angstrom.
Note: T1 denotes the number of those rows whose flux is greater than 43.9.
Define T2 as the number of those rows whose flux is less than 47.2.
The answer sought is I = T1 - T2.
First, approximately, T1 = 12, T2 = 3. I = 9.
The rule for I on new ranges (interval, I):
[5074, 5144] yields -12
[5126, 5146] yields -3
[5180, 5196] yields -1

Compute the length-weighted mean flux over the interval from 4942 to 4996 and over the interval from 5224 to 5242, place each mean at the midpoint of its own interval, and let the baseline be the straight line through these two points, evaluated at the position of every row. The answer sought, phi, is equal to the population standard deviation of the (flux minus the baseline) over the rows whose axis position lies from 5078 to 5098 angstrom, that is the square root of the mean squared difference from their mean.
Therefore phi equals 4.8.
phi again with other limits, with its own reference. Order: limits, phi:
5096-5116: 4.0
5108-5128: 4.6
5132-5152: 2.8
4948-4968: 6.9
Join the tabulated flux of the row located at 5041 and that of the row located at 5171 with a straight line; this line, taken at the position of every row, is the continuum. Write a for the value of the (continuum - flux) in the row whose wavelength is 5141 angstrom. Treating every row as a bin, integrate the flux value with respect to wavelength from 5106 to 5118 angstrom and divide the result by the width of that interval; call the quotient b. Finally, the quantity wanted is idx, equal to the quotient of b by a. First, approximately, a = -17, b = 44.5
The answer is -2.6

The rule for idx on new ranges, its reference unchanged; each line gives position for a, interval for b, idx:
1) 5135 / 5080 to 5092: -3.9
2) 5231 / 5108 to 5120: -1.6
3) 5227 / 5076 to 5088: -3.1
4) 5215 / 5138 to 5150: -1.8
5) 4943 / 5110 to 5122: -1.8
